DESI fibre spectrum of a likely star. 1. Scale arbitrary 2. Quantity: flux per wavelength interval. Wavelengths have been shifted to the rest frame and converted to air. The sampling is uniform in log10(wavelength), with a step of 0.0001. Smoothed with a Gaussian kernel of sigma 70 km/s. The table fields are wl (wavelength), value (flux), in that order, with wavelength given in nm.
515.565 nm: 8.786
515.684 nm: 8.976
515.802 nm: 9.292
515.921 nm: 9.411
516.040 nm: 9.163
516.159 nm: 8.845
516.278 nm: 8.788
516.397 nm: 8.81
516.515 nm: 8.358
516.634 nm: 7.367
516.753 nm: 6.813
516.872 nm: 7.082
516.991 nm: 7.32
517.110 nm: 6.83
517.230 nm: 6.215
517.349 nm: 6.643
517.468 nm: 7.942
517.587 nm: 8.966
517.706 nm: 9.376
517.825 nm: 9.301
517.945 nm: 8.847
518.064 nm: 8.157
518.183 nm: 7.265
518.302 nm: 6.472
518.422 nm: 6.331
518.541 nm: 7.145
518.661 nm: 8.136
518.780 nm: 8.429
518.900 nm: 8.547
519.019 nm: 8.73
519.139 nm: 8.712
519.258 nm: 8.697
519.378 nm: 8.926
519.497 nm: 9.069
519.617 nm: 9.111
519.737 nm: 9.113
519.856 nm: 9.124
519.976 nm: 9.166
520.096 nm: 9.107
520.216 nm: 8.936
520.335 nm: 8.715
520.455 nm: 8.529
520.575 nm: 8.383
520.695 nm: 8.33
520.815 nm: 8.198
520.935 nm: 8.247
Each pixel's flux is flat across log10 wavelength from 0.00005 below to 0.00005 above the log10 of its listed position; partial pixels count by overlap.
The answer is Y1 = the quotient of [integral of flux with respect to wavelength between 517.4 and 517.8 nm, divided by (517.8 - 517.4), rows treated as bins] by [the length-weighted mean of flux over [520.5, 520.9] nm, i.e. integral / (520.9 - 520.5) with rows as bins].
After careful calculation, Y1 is 1.06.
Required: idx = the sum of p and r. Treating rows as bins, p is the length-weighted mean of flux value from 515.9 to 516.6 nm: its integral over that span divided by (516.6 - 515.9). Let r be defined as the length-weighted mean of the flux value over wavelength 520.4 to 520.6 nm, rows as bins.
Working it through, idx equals 17.3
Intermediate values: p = 8.8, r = 8.5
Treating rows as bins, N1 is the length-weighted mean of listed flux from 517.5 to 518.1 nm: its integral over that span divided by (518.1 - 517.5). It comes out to 8.92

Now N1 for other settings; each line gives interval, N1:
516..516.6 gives 8.73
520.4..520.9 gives 8.35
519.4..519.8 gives 9.10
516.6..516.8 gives 7.07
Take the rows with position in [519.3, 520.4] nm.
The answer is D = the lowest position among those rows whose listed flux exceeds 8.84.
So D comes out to 519.378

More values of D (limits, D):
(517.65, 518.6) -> 517.706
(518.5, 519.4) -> 519.378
